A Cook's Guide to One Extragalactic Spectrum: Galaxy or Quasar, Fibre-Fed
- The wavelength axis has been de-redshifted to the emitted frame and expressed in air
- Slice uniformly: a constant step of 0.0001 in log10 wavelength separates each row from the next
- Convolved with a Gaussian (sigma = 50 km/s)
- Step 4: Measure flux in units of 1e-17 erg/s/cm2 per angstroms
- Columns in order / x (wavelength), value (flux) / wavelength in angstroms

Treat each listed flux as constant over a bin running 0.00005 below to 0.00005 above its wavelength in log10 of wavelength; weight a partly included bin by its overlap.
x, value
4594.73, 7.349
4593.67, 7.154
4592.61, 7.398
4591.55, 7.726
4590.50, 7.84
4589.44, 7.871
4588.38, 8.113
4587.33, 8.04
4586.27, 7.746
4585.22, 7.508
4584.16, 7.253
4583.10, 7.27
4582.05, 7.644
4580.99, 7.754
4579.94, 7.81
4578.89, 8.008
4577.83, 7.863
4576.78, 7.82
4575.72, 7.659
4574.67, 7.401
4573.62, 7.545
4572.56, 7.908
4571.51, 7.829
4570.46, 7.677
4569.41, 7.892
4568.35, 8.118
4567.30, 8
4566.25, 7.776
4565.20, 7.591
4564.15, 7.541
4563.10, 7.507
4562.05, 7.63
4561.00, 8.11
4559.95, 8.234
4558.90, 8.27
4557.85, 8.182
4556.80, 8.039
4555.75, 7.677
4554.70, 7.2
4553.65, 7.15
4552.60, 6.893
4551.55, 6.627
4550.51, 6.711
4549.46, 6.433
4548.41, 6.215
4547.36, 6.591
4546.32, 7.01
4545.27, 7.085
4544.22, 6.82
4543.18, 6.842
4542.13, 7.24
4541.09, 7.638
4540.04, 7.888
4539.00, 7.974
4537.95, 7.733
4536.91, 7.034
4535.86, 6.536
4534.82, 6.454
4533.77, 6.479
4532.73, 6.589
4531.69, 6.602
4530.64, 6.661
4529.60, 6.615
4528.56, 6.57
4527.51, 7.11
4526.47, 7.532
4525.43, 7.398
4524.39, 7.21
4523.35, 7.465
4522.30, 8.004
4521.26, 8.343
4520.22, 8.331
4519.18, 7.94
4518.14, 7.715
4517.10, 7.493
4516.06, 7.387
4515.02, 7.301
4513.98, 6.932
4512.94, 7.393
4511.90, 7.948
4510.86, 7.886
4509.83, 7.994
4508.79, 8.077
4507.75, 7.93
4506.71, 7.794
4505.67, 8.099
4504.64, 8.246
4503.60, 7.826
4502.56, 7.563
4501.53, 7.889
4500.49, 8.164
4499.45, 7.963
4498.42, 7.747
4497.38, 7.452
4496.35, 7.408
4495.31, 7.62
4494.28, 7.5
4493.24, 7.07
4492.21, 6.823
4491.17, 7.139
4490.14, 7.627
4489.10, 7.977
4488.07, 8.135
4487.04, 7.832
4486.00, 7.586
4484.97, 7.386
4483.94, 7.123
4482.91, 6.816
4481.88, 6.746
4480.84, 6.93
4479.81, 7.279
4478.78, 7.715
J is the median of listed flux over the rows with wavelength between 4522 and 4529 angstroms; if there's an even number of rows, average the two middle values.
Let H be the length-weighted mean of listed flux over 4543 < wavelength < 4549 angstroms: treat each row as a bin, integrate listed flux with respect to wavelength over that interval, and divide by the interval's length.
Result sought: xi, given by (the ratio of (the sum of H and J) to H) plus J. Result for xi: 9.5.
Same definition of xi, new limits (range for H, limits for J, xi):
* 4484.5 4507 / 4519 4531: 9.4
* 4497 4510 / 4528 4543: 8.5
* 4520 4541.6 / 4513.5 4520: 9.5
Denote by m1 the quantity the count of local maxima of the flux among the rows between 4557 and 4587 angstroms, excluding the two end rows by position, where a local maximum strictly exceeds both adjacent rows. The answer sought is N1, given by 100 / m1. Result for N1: 25.0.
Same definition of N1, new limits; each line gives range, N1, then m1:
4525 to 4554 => 20.0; 5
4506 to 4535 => 20.0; 5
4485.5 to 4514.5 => 16.7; 6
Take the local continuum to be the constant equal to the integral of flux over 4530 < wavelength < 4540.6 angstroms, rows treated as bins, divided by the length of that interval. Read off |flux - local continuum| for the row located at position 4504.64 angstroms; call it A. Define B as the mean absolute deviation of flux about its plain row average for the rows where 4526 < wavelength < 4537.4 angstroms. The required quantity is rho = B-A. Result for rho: -1.0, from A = 1.3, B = 0.26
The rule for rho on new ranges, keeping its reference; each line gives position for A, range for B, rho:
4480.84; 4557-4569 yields 0.2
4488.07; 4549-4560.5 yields -0.5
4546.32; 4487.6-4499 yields 0.3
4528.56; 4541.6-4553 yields -0.2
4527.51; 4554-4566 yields 0.2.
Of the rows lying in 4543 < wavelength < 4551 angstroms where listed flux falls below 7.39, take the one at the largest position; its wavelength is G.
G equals 4550.51 angstroms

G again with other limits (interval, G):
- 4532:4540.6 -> 4536.91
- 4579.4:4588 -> 4584.16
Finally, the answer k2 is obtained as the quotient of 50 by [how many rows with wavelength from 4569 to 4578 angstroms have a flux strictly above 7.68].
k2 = 10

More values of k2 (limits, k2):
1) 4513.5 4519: 50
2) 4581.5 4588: 25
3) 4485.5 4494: 17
